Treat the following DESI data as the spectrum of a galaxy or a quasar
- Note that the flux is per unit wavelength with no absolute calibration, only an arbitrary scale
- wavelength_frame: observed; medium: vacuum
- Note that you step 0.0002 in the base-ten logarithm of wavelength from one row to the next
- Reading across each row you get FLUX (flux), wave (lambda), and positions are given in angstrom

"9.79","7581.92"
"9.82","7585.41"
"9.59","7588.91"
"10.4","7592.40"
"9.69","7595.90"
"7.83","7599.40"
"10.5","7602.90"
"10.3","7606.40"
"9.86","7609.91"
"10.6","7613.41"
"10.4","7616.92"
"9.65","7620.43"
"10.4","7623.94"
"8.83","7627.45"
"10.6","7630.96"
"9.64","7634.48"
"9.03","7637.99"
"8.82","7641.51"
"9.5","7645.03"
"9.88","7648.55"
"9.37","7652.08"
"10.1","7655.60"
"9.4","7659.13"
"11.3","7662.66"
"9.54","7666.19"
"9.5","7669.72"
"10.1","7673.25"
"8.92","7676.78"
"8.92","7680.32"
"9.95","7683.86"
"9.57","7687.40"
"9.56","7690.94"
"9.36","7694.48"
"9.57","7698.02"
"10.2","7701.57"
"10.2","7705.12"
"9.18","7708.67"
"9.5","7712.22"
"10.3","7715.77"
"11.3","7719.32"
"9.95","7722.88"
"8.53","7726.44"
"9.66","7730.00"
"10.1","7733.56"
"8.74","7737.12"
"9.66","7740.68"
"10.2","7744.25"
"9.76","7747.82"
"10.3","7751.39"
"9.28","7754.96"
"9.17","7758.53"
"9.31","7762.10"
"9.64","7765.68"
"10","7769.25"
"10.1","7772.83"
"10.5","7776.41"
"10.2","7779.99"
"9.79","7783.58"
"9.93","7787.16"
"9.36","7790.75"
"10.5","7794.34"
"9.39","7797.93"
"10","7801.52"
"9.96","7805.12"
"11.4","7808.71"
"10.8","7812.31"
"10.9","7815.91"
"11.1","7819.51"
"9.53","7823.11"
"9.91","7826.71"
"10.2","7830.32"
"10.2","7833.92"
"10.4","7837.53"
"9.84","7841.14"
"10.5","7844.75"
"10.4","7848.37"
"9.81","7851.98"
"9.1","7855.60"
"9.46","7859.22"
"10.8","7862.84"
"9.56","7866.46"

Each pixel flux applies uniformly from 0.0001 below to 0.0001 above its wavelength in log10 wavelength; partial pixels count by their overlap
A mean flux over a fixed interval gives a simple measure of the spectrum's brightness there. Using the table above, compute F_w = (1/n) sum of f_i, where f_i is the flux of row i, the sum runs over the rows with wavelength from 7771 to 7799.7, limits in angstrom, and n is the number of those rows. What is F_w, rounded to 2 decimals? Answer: 9.97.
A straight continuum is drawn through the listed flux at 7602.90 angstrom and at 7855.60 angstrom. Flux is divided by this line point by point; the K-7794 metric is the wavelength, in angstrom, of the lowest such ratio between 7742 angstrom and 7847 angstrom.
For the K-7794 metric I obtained 7758.53 angstrom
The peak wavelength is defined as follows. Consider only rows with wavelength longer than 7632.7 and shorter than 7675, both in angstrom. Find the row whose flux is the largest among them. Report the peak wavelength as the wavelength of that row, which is 7662.66 angstrom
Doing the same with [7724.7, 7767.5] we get 7751.39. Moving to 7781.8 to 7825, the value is 7808.71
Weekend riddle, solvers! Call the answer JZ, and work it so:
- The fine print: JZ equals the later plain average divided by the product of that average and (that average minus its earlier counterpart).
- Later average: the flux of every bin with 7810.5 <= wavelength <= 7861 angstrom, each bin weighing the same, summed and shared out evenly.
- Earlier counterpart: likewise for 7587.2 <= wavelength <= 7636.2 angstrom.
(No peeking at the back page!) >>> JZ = 3.6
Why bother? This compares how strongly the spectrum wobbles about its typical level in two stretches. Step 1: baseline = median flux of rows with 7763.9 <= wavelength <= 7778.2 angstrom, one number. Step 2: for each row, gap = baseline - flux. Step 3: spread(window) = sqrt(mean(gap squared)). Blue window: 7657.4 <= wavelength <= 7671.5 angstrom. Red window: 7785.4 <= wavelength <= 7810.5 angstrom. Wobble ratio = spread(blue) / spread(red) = 1.2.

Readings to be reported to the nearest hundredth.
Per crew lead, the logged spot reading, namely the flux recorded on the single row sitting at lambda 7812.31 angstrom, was 10.80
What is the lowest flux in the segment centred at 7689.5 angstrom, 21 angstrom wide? 8.92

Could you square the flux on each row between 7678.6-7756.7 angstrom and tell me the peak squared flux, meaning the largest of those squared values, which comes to 128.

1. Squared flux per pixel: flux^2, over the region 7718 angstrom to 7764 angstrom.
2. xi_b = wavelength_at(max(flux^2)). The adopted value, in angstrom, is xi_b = 7719.32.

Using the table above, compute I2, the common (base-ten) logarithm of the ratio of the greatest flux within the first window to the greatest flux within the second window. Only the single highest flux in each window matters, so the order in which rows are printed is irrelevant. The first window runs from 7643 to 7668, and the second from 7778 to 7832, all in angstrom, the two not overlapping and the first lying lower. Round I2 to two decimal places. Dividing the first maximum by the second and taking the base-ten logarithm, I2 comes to 0.00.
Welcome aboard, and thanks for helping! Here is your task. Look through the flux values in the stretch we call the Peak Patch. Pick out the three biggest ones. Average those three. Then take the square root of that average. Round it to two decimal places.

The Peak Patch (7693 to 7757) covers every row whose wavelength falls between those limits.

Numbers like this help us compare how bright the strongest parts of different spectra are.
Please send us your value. 3.26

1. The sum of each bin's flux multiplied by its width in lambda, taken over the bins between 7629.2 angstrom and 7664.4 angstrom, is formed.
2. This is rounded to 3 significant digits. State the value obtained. 344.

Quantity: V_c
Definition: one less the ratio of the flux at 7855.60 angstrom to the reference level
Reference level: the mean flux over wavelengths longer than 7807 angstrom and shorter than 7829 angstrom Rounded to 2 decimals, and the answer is 0.14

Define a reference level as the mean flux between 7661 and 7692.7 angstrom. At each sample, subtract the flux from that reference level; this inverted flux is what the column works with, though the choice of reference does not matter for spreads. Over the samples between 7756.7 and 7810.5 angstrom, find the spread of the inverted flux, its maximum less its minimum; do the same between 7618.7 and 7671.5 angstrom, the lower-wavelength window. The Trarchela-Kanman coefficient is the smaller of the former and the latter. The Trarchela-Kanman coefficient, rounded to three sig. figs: 2.23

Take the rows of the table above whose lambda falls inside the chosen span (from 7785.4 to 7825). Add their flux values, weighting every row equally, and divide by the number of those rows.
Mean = 10.3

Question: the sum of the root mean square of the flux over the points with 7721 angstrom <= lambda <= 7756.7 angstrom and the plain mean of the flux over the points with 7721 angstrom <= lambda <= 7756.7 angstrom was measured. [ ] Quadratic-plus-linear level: 19.3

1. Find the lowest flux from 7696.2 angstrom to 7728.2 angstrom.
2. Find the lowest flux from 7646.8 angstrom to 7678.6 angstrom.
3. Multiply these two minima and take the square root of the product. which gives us 8.72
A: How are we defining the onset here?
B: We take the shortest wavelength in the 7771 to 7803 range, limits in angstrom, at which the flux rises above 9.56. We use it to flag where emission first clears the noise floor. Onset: 7772.83 angstrom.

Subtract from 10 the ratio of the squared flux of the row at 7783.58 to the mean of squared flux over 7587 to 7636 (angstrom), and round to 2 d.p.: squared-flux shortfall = 9.02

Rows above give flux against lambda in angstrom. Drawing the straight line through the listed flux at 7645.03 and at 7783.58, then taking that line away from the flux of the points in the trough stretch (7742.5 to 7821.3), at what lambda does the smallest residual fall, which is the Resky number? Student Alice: 7758.53 angstrom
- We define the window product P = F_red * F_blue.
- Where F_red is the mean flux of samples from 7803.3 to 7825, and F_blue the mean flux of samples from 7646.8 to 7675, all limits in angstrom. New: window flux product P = 105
